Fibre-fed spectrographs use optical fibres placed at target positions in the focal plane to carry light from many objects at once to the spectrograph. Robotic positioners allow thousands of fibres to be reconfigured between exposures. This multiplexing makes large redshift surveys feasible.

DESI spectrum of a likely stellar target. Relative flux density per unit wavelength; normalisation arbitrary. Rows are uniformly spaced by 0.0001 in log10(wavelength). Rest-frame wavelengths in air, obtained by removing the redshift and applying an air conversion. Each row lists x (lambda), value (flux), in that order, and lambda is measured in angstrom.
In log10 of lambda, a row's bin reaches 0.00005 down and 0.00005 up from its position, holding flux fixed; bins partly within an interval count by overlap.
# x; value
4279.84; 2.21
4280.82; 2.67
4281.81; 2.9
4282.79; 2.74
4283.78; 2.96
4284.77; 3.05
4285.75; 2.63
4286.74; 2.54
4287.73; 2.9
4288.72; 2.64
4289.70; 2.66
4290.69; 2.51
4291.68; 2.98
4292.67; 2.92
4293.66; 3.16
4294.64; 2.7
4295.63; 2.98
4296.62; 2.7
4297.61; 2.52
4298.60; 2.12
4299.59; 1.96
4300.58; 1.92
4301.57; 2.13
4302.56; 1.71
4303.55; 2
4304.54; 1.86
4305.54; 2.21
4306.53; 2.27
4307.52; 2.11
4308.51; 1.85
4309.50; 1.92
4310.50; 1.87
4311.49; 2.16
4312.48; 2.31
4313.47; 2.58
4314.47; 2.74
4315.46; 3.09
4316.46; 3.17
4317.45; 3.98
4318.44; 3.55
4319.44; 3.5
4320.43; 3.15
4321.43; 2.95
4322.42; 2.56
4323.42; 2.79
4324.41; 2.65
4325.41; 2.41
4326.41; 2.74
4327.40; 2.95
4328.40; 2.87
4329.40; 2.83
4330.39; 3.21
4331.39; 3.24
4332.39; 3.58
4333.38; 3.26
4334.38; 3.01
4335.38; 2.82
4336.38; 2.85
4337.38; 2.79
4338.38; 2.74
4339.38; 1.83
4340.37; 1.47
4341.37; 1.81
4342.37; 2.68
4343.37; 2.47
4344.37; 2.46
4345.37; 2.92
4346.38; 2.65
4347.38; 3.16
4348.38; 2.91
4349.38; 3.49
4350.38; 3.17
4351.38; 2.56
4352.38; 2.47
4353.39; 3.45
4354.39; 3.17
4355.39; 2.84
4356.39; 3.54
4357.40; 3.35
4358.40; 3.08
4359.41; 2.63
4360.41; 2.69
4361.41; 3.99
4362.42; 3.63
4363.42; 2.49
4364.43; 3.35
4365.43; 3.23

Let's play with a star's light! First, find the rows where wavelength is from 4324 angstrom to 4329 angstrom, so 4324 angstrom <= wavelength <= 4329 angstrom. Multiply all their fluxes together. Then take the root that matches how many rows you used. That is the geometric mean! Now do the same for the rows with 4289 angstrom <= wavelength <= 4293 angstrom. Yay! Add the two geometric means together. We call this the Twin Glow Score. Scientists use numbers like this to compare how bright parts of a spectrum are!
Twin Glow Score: 5.5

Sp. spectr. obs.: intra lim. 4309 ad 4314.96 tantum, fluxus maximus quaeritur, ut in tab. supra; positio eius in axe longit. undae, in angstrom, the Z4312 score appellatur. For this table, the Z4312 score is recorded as 4314.47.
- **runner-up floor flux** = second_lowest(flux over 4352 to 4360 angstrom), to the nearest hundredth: 2.63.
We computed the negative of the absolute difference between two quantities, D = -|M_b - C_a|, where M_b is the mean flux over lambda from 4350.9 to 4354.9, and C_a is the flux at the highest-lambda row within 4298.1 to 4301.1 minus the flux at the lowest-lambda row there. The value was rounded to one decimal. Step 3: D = -3.1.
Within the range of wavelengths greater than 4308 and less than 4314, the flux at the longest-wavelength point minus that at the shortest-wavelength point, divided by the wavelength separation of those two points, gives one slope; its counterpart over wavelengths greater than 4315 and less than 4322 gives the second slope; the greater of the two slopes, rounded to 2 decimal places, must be 0.15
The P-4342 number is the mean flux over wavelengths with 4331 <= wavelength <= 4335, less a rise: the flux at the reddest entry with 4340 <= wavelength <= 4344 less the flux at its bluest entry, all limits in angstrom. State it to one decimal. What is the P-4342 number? 2.3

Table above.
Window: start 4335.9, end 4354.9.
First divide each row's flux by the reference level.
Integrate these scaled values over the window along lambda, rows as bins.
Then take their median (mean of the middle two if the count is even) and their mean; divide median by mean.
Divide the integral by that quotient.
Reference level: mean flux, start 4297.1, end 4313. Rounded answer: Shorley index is 24.3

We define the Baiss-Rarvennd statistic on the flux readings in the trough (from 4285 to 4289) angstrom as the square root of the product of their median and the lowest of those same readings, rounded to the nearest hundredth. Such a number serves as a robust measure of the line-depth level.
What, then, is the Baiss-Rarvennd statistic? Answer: 2.59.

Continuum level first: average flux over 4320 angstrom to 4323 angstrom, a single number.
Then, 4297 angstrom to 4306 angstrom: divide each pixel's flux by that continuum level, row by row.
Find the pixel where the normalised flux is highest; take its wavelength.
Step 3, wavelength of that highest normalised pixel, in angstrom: 4297.61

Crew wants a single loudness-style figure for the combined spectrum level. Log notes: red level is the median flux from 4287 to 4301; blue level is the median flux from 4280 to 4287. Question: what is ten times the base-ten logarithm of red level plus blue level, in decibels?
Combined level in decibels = 7.3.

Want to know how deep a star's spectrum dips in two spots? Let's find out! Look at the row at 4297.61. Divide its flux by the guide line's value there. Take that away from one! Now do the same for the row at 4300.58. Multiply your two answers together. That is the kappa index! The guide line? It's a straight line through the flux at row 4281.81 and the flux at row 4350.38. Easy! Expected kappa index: 0.053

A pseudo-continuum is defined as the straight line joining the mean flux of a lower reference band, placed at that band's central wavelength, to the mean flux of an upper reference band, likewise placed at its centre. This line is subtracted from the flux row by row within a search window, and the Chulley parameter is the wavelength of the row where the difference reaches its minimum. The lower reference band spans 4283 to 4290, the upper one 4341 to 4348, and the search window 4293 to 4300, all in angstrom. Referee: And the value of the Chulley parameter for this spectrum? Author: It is 4299.59 angstrom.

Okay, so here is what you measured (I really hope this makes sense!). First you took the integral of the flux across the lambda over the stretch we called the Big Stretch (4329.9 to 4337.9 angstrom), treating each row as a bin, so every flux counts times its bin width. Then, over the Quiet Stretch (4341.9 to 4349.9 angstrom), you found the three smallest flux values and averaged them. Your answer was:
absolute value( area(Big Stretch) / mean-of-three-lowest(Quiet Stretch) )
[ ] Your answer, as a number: 9.8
